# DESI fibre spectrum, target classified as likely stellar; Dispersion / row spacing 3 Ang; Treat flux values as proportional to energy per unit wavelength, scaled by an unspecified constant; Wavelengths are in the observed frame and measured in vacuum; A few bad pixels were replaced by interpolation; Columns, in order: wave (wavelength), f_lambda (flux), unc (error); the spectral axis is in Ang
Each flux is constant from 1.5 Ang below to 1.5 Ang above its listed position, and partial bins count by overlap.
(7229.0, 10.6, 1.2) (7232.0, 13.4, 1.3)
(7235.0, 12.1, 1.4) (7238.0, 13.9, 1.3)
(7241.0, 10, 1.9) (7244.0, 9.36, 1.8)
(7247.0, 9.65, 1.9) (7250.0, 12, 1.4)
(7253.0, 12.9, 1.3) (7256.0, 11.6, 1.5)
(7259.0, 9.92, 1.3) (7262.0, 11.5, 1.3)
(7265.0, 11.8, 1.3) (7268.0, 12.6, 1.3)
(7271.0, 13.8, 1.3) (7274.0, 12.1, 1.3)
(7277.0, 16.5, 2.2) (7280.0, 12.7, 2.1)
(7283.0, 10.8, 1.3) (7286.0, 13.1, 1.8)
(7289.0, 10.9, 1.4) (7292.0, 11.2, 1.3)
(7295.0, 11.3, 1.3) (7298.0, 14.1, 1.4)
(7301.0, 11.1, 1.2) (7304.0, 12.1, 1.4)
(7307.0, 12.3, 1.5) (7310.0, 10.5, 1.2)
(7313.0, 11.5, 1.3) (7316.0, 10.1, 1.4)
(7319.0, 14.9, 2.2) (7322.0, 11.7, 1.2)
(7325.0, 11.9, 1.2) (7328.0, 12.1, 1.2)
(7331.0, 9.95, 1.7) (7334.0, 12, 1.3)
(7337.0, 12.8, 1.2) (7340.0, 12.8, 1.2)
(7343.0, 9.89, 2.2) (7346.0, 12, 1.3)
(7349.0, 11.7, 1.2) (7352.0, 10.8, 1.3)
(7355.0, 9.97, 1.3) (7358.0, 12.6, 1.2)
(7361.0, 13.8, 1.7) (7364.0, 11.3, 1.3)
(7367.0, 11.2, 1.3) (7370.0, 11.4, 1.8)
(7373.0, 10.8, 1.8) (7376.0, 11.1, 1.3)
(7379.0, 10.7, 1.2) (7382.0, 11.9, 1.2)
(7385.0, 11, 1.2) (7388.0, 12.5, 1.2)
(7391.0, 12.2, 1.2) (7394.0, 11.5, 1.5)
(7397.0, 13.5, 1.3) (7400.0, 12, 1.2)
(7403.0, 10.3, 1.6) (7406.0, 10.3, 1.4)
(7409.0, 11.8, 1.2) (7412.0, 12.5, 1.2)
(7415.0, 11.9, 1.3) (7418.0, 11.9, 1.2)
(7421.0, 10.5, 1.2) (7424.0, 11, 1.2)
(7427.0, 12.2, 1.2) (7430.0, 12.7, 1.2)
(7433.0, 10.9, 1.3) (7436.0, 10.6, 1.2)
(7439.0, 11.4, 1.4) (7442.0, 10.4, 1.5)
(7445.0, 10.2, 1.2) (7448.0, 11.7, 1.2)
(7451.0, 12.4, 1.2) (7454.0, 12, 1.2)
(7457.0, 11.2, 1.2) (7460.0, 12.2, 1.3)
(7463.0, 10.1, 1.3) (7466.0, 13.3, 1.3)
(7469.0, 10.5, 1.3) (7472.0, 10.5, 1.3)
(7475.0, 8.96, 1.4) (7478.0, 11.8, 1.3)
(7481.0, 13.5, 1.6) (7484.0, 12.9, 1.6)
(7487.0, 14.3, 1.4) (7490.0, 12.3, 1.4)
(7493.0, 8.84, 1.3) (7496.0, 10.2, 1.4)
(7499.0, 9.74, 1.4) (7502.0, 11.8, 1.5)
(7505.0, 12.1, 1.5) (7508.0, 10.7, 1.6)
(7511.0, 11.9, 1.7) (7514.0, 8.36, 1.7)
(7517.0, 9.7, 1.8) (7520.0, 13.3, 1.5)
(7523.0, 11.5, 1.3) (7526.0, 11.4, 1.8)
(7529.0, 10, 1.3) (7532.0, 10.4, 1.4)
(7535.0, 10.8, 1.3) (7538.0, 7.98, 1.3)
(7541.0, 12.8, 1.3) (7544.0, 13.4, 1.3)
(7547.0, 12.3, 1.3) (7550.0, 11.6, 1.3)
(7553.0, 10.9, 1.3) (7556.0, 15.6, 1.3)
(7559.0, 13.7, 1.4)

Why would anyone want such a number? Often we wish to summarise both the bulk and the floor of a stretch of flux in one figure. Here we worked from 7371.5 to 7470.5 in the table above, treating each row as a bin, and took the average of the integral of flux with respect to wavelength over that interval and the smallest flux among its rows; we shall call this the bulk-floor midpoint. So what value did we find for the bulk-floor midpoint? 574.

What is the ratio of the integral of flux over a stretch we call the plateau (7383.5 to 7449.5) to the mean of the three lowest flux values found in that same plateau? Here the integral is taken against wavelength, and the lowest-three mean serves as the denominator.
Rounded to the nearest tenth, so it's 73.9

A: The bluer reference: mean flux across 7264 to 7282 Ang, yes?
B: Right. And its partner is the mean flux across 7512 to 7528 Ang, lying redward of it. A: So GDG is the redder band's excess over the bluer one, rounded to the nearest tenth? -2.4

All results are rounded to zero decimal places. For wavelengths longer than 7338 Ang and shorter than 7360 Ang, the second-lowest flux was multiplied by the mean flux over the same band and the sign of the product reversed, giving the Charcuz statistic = -114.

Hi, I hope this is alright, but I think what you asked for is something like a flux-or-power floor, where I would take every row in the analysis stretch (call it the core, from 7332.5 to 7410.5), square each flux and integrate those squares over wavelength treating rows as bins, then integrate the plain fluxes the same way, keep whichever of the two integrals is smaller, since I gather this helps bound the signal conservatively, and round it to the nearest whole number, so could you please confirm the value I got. 906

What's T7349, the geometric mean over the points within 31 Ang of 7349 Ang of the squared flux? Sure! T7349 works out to 135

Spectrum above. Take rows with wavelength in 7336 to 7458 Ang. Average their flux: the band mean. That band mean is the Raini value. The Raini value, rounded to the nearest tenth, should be 11.5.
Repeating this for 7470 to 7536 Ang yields 11.1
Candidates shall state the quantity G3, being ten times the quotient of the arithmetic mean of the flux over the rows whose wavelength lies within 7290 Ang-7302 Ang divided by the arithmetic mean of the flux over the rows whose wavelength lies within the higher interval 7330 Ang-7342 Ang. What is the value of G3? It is 10.0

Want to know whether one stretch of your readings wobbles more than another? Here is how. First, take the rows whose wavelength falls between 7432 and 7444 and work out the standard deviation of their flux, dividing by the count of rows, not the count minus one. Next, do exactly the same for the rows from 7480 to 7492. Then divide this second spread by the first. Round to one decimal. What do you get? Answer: 2.0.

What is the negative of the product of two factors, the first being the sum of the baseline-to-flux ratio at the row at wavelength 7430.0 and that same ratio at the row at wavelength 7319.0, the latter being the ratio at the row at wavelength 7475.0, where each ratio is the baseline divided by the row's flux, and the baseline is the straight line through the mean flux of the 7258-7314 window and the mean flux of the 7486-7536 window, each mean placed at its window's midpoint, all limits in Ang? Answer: -2.12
